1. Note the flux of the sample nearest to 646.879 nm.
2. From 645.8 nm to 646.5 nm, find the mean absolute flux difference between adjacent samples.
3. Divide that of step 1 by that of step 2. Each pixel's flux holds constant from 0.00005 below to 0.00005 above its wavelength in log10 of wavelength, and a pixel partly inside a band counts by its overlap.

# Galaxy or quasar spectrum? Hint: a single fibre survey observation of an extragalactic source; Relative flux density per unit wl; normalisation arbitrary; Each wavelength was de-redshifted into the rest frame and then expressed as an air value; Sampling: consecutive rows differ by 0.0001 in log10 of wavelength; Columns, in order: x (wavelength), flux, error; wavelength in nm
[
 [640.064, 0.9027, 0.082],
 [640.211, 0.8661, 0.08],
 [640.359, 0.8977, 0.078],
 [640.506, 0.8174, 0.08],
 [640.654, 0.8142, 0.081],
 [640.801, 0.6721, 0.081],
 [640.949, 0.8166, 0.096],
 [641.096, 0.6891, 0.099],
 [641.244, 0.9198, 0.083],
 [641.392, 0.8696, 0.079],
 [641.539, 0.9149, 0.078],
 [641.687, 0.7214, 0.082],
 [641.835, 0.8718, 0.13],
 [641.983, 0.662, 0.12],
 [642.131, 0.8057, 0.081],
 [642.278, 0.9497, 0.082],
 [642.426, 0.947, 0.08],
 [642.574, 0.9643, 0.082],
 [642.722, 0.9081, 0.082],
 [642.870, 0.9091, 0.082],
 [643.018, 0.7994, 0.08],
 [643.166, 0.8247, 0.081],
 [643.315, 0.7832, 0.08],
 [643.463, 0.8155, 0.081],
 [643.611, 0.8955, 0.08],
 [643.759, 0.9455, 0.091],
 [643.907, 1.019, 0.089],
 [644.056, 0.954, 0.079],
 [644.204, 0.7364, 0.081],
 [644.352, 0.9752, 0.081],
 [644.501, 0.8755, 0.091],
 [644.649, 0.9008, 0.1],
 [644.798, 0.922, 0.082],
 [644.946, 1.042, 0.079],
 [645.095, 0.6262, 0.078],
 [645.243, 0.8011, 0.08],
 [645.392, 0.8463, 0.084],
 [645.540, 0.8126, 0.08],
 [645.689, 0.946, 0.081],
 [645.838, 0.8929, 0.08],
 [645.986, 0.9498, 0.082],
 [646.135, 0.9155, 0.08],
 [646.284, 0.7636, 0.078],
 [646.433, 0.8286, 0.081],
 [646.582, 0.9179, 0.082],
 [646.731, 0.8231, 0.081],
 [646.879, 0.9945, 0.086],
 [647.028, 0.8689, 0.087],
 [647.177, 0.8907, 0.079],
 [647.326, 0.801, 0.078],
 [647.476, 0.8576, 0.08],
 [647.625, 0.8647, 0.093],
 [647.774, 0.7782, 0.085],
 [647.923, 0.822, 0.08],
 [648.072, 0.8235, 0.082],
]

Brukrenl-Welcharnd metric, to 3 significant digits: 12.9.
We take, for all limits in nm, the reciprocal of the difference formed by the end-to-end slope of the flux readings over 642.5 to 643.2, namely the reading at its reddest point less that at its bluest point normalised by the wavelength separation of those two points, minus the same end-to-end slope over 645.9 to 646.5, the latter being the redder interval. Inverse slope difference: 28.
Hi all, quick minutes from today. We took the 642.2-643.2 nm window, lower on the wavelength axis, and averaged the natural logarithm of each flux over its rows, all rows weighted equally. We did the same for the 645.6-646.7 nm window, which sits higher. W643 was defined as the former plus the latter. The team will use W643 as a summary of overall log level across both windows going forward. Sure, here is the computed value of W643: -0.23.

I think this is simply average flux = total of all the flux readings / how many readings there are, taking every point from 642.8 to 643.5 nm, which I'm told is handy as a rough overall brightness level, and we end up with 0.83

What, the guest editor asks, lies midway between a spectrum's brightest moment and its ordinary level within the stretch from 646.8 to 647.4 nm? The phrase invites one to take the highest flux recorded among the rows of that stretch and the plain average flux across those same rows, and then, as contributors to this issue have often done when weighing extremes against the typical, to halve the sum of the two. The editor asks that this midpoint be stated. 0.942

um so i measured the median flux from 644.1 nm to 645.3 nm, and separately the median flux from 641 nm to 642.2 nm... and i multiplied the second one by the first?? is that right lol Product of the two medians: 0.74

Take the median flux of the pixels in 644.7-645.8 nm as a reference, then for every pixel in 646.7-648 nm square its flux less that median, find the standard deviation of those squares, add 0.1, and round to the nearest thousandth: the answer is 0.107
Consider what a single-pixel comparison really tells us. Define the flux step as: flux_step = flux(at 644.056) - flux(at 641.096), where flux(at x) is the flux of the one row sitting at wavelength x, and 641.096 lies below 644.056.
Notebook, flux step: 0.26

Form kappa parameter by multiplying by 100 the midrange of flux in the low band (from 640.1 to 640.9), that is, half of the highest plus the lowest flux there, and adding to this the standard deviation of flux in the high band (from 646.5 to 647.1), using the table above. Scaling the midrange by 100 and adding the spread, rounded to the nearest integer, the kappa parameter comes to 79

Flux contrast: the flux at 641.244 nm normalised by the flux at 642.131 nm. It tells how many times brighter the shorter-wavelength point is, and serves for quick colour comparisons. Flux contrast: 1.14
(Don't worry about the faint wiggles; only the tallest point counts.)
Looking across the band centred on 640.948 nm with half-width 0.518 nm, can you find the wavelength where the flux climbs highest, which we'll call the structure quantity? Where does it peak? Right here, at 641.244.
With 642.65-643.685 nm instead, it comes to 642.870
